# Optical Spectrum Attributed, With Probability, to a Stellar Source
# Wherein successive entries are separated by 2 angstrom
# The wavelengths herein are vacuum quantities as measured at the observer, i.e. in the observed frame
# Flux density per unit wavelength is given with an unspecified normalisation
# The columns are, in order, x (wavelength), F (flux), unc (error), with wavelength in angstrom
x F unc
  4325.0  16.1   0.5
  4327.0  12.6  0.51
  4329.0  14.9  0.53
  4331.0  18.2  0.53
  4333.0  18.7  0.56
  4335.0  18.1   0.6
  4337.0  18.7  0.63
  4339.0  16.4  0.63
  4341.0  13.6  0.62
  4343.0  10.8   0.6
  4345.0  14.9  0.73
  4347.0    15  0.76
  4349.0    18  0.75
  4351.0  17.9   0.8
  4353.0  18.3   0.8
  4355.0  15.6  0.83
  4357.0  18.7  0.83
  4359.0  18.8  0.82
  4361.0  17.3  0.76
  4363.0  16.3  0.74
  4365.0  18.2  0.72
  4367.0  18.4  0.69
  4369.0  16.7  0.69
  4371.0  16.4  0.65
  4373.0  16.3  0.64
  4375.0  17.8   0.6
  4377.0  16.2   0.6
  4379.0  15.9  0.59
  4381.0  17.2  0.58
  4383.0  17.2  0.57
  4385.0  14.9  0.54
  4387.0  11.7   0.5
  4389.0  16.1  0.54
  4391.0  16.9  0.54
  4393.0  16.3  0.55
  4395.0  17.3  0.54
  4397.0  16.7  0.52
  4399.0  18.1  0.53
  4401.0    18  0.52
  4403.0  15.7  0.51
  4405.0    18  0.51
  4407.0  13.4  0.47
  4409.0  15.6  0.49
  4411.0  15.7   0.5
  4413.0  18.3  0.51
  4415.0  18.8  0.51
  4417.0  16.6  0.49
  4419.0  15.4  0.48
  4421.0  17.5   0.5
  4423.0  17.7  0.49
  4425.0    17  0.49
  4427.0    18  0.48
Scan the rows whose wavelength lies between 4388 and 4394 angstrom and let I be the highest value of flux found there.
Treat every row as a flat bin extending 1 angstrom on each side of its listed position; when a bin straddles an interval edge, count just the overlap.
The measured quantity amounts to 16.9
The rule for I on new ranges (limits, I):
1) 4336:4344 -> 18.7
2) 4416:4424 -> 17.7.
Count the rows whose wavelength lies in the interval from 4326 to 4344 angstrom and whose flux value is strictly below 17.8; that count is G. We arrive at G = 5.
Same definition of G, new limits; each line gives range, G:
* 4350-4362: 2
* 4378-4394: 8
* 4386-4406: 7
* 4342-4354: 3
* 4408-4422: 5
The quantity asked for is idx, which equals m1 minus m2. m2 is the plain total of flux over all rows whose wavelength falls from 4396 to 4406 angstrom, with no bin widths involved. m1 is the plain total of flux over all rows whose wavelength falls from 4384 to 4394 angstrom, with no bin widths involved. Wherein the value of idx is -11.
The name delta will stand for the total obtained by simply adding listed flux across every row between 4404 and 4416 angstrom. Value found 100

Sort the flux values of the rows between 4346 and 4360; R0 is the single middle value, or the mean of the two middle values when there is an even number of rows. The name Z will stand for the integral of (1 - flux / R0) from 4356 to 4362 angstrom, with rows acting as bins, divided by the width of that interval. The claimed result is -0.015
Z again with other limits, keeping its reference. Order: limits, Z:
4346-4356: 0.058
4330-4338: -0.024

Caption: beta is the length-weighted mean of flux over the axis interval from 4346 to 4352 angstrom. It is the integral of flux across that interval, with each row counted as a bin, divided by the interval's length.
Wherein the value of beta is 16.97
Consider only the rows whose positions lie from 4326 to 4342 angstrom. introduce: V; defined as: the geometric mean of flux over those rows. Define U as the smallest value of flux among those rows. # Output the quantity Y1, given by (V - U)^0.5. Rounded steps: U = 12.6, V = 16.2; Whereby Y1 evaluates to 1.9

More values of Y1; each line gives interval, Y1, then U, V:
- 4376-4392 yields 2.0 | 11.7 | 15.7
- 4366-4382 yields 1.0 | 15.9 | 16.8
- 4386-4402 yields 2.1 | 11.7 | 16.3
